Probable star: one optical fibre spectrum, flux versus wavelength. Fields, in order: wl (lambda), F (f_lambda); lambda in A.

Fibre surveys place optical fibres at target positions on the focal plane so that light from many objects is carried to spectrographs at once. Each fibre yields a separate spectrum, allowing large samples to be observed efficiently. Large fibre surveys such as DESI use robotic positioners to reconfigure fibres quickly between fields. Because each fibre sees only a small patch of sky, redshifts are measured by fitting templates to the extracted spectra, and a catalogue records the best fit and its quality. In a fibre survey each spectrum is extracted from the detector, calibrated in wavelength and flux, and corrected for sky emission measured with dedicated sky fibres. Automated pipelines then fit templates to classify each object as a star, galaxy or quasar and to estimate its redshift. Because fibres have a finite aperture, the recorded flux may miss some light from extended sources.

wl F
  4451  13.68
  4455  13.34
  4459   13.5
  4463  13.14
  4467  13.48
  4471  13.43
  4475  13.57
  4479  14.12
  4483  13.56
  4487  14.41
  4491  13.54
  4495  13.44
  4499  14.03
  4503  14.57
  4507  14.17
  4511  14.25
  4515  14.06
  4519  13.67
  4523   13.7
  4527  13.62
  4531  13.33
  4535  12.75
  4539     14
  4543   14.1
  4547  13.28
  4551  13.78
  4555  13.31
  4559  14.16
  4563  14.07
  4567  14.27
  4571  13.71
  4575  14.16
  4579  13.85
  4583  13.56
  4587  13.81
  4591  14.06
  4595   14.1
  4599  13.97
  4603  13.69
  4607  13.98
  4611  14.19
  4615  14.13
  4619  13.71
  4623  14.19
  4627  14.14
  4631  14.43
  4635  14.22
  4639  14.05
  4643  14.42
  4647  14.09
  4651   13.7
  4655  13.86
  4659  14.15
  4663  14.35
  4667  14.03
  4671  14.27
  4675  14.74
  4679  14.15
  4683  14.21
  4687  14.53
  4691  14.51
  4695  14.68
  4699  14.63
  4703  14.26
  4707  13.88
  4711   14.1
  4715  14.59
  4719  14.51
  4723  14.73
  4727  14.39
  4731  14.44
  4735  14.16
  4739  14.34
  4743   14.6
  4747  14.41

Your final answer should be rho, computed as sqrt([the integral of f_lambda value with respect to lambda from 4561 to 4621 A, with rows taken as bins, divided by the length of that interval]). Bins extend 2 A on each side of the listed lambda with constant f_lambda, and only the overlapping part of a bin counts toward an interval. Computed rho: 3.74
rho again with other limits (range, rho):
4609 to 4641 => 3.76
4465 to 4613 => 3.72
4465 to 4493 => 3.71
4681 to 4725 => 3.80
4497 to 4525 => 3.75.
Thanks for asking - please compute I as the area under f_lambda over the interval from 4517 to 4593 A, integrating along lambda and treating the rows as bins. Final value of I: 1045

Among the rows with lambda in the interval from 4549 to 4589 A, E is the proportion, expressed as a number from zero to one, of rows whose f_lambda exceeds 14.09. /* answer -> 0.3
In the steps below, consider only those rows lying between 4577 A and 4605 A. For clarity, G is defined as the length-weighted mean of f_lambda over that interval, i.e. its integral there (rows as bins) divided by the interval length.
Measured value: 13.9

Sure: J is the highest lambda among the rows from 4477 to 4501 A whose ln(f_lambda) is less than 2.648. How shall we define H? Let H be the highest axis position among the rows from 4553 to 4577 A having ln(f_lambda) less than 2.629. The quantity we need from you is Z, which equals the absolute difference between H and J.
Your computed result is 72 A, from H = 4571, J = 4499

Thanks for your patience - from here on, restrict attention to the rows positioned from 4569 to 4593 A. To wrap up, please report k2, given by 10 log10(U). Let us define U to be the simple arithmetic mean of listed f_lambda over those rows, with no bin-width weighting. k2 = 11.4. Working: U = 13.9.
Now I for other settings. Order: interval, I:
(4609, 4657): 677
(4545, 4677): 1850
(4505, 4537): 438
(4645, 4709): 912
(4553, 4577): 335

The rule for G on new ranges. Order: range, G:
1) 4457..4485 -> 13.5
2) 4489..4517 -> 14.0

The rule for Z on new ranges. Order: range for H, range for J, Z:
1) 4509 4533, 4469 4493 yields 40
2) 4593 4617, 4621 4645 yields 36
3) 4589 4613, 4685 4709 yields 104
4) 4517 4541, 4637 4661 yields 120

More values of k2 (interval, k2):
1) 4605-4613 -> 11.5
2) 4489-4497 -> 11.3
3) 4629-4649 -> 11.5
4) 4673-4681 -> 11.6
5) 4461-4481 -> 11.3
